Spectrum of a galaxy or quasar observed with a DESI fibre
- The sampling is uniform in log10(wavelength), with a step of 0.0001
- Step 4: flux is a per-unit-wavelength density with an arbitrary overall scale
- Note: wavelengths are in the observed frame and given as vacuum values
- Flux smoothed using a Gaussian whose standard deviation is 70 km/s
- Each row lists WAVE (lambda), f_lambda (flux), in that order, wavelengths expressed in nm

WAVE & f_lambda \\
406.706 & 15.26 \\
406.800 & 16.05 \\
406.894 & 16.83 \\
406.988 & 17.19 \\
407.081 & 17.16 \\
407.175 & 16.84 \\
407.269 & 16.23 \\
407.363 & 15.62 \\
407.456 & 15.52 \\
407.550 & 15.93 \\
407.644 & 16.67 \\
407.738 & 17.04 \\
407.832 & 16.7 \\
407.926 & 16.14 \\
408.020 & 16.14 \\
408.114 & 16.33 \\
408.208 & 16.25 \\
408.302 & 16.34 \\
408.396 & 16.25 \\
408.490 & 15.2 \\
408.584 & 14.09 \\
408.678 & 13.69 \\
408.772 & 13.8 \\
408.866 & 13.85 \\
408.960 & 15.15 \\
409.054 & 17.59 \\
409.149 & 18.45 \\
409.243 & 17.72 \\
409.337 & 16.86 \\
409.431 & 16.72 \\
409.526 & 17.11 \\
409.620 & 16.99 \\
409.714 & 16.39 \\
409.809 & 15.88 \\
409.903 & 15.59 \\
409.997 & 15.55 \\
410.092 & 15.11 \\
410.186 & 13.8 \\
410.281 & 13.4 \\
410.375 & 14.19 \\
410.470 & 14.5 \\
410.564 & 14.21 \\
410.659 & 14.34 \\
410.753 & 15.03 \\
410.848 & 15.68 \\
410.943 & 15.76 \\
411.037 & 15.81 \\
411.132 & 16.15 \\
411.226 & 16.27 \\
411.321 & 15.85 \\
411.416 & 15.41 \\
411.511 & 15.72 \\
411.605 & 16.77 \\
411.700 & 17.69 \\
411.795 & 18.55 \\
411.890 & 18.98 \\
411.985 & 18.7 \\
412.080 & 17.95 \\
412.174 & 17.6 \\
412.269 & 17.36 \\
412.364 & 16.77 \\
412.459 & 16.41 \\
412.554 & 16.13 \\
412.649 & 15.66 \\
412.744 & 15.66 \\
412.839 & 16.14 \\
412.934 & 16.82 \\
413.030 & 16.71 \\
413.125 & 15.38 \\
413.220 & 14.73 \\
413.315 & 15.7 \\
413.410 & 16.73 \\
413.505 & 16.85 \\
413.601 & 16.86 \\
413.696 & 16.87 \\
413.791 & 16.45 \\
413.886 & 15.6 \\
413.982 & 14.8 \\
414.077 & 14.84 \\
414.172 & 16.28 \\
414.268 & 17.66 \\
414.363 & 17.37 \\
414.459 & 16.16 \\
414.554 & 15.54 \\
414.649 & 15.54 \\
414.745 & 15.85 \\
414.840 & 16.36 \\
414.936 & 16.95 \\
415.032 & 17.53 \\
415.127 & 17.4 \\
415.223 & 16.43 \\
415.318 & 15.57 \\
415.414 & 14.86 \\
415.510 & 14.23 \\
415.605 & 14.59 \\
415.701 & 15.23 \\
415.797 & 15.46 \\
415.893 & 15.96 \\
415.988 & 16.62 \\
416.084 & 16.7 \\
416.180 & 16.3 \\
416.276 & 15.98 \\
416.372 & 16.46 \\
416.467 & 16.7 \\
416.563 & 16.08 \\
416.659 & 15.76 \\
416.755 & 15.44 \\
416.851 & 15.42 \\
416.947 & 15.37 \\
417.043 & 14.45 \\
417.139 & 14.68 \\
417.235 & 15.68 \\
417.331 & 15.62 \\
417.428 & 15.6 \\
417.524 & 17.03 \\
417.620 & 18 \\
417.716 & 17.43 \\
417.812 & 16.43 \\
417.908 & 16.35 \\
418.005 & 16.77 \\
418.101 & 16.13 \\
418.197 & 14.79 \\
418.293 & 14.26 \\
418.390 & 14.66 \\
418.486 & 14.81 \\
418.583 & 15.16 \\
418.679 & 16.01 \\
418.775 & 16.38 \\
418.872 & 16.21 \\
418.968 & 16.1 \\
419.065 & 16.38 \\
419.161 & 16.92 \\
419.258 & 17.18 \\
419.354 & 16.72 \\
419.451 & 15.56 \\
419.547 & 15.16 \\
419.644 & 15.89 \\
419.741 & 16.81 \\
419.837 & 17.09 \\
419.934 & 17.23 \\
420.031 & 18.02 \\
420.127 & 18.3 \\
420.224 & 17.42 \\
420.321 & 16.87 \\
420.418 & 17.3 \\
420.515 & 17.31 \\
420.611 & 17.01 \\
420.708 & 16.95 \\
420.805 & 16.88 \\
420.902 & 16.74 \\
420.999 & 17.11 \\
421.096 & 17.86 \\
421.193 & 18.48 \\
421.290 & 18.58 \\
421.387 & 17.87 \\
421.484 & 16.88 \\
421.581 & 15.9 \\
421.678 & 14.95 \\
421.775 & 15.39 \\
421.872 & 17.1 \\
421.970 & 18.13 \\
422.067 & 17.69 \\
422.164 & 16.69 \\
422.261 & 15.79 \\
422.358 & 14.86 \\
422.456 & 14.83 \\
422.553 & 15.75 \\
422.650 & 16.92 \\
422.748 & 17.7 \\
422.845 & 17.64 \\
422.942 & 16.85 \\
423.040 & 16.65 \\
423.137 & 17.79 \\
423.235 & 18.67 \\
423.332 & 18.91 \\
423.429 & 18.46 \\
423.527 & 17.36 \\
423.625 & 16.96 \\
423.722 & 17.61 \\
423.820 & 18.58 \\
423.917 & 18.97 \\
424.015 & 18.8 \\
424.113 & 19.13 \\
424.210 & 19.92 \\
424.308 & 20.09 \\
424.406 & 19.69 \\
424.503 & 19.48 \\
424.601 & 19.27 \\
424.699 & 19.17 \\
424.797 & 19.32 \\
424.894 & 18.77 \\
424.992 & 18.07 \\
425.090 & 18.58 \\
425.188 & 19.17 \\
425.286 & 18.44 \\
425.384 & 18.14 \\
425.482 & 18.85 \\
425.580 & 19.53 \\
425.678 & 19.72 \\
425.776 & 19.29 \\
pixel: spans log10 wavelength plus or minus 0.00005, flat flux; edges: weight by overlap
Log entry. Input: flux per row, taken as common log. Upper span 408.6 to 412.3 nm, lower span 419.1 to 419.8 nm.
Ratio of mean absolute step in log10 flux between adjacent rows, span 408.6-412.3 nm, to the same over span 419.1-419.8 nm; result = 0.81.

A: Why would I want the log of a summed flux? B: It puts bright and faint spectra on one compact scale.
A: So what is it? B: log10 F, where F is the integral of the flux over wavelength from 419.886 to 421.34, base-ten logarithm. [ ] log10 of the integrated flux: 1.40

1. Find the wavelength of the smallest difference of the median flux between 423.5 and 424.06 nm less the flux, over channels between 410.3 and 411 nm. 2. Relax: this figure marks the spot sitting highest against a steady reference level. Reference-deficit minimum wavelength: 410.943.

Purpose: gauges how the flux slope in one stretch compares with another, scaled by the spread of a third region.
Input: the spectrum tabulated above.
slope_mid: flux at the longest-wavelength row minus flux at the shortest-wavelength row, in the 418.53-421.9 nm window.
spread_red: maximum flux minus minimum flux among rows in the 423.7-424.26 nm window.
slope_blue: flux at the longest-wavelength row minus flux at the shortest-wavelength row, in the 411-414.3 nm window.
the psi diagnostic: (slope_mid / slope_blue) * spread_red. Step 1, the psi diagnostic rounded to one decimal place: 2.4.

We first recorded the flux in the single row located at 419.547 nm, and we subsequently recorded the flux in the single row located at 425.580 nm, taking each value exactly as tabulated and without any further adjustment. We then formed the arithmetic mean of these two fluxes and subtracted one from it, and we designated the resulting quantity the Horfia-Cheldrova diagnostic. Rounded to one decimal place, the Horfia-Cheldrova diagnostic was 16.3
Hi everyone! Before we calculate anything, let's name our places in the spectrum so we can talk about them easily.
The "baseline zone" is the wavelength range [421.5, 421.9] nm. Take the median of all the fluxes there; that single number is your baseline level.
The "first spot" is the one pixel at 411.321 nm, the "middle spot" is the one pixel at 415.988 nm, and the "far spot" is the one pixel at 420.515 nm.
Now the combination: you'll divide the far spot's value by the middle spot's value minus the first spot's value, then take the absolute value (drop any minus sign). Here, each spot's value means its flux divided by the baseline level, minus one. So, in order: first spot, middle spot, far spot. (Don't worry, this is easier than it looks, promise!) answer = 2.2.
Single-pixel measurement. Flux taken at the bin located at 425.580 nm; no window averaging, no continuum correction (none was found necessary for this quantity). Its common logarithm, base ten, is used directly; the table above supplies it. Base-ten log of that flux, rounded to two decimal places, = 1.29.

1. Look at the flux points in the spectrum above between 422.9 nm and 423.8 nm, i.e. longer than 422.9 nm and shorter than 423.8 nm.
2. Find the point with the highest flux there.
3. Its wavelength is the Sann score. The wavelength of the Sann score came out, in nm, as 423.332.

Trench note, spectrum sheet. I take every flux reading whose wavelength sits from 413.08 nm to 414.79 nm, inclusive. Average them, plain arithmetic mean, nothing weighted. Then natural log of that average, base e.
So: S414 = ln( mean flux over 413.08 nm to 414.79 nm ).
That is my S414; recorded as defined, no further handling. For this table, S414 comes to 2.78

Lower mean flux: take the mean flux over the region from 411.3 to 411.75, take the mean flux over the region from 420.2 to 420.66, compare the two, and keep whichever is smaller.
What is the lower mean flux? 16.3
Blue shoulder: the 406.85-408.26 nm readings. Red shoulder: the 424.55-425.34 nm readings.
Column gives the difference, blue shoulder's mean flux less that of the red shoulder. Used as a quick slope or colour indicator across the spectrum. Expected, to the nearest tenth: -2.4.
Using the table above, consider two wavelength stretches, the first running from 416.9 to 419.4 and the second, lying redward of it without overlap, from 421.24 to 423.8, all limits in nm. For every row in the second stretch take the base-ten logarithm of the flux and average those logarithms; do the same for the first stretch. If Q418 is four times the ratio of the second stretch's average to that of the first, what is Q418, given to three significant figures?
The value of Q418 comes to 4.09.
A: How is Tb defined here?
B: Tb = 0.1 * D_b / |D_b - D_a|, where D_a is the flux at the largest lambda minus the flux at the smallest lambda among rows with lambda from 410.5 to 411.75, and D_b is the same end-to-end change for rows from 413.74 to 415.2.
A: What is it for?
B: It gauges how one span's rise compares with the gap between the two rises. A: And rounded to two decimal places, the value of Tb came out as 0.04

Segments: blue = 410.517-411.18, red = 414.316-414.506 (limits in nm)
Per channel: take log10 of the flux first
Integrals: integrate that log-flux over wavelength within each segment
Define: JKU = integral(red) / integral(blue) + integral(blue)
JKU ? 1.08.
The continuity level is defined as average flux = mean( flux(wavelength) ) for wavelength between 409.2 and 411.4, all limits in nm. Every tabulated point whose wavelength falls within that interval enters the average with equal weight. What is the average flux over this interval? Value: 15.60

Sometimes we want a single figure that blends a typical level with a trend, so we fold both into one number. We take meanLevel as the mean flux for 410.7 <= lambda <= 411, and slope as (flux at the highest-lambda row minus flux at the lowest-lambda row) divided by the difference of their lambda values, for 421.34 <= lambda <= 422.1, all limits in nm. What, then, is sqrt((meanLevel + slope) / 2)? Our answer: 2.76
